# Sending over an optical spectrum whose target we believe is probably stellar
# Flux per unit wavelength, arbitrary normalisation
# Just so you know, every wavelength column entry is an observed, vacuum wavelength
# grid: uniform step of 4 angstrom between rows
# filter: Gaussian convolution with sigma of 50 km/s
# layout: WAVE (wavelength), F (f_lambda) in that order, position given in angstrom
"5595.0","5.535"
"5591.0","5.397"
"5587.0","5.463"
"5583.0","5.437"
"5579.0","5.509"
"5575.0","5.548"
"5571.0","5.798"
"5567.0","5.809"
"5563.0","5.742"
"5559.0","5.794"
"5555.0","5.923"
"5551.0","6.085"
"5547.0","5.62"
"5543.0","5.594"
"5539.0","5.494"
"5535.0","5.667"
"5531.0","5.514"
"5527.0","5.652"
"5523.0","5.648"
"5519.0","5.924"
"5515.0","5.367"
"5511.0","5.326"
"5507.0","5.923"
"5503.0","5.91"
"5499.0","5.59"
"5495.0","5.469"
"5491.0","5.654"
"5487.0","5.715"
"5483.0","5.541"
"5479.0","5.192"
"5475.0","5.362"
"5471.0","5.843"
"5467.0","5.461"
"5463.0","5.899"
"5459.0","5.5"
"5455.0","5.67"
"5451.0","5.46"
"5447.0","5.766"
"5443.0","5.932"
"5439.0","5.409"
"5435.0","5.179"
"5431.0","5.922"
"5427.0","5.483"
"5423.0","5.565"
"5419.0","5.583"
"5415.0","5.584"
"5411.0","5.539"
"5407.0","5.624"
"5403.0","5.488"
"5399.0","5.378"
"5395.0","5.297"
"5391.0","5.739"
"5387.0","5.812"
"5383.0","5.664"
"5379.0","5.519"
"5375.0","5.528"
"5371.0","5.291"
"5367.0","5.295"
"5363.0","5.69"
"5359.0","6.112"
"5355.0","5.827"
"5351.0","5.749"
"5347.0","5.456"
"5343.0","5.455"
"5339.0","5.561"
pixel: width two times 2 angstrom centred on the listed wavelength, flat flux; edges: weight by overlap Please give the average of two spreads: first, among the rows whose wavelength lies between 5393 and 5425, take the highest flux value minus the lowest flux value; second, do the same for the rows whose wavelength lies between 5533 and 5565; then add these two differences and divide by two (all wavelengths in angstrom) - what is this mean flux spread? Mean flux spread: 0.46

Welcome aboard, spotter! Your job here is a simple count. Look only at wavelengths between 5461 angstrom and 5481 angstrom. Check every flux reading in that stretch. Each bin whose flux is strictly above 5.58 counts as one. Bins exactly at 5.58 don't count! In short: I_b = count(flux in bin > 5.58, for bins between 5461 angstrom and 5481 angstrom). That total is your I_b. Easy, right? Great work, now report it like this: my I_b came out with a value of 2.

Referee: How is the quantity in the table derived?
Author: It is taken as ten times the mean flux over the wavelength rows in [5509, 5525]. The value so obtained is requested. 55.7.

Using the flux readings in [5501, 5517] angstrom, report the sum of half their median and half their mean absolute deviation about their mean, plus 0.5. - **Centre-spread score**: 3.46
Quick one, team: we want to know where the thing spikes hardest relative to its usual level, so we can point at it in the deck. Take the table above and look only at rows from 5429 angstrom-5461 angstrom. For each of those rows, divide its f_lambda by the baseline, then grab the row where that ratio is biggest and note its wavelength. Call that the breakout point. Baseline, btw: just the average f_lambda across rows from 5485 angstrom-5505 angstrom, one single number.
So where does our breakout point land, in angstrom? 5443.0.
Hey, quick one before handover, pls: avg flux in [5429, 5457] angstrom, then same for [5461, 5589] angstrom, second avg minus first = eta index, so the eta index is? 0.020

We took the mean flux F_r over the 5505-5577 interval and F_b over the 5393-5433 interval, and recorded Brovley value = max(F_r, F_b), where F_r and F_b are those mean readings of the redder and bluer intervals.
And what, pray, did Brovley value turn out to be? 5.69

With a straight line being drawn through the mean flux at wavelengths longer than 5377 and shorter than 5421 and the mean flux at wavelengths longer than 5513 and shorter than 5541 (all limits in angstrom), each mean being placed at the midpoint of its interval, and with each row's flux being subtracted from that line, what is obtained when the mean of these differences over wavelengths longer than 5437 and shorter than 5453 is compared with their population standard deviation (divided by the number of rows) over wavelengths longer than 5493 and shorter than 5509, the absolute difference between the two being 0.257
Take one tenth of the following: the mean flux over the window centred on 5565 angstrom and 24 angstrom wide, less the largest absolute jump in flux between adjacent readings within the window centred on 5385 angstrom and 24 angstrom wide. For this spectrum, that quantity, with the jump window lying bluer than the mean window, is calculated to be 0.5327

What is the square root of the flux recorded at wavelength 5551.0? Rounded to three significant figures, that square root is 2.47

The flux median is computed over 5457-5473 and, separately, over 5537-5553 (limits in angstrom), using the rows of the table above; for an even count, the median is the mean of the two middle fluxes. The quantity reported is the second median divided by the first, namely 0.989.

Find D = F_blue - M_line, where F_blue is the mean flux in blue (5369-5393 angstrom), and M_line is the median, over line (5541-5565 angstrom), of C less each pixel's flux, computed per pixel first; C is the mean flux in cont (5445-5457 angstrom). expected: 5.73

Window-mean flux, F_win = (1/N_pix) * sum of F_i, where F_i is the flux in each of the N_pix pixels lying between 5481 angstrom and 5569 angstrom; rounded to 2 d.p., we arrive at 5.68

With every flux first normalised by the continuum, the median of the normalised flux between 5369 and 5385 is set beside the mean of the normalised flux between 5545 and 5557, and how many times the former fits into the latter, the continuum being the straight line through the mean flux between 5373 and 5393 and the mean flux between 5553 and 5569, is 1.03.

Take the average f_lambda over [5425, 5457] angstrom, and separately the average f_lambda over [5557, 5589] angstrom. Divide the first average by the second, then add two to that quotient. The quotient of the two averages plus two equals 2.99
